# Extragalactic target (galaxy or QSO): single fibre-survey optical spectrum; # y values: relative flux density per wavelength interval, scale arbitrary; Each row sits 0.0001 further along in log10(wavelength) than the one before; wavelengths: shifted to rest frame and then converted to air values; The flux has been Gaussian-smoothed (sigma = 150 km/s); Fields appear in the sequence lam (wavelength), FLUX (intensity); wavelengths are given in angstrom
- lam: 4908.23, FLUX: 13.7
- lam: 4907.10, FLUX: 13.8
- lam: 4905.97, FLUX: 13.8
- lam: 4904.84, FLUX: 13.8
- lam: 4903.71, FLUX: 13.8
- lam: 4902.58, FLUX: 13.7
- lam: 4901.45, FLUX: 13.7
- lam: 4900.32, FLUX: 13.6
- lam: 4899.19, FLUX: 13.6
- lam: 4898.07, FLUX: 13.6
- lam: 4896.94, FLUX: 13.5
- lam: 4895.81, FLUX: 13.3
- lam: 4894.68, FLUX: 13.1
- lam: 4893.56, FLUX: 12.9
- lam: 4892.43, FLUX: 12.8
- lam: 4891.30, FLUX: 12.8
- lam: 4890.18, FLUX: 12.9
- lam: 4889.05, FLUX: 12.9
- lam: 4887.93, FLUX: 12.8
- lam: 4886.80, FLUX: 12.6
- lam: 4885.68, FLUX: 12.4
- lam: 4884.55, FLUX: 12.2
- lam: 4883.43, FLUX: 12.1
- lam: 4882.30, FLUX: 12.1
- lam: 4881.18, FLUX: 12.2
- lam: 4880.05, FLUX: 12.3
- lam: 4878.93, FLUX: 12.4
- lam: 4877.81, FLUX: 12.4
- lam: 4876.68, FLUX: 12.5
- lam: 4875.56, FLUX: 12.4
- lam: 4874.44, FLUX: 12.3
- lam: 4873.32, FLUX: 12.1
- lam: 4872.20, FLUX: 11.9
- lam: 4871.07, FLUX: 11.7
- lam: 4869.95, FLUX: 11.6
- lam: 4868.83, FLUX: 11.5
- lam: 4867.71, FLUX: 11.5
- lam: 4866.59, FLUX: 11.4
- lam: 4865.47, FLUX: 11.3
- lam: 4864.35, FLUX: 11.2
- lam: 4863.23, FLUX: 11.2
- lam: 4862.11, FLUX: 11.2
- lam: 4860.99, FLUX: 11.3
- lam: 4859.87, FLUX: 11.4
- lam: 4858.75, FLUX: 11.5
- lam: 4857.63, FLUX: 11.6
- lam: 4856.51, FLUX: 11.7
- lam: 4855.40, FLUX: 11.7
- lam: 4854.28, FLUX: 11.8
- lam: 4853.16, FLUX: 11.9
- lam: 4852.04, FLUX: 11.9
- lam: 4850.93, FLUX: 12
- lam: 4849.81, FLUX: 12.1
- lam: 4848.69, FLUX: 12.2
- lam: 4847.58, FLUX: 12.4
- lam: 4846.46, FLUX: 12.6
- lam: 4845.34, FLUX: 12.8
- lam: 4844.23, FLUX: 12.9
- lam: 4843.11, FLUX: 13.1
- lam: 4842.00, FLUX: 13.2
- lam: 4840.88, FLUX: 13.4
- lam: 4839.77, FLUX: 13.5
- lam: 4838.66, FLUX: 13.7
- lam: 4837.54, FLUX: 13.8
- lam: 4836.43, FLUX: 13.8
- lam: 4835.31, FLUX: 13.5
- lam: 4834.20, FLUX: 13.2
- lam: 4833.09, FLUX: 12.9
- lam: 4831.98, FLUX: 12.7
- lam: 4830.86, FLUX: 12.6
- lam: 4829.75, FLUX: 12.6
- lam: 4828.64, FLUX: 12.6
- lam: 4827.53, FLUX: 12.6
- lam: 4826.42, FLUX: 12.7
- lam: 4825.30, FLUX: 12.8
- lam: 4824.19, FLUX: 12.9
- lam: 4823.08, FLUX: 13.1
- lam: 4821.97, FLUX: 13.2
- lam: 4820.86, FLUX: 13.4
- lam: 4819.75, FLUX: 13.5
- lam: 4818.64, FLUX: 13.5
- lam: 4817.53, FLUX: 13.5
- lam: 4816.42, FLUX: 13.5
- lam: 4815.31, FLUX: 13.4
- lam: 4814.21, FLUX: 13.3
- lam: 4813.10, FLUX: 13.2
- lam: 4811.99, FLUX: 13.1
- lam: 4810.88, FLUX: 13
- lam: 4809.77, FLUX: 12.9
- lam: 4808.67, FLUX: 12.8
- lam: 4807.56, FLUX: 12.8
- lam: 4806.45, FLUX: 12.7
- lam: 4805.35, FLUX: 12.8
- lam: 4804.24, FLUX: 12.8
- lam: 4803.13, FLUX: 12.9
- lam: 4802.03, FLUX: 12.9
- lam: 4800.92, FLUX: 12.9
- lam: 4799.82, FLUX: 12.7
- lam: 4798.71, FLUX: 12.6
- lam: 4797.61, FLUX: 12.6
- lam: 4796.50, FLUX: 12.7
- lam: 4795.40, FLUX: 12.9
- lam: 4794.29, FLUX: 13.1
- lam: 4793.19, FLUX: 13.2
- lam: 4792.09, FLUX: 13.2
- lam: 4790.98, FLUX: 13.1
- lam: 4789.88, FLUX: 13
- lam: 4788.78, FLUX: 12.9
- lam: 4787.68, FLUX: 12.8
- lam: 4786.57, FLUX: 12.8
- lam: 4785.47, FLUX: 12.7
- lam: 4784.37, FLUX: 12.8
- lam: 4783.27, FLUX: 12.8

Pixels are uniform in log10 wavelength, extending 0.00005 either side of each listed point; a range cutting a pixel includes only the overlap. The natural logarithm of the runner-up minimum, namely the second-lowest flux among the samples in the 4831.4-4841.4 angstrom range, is 2.56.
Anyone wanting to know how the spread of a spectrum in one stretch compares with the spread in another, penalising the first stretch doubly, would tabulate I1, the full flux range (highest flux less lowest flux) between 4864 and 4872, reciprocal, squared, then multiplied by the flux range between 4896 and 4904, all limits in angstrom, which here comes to 1.2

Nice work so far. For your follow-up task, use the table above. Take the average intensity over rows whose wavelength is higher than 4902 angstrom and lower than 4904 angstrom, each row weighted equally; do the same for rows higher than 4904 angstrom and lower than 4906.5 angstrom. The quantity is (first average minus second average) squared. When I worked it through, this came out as 0.00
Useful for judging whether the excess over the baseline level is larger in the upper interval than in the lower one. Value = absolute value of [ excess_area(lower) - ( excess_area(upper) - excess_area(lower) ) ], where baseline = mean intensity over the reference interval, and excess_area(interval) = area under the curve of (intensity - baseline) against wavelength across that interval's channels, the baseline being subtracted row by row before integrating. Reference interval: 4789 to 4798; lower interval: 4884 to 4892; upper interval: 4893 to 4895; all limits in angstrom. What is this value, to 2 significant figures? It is 5.1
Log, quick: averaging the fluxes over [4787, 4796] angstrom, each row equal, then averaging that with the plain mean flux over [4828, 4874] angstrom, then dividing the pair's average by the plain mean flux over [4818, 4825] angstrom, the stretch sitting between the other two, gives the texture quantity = 0.95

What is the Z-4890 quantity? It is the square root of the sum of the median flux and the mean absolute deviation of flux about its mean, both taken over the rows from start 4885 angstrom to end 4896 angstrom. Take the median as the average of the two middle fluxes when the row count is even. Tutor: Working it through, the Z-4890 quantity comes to 3.61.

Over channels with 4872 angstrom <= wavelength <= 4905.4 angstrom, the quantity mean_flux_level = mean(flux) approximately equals 12.8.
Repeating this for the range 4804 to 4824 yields 13.1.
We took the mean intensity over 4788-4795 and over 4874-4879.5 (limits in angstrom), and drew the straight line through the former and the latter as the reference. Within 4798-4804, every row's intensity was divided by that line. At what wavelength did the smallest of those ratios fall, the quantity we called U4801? 4798.71 angstrom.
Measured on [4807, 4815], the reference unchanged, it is 4807.56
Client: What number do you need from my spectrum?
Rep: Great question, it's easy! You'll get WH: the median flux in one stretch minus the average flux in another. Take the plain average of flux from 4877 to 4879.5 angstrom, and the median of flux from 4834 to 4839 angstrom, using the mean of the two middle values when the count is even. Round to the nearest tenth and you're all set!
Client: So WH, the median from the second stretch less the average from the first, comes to 1.3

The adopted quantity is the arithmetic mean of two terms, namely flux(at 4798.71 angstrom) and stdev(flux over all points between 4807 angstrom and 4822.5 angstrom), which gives 6.4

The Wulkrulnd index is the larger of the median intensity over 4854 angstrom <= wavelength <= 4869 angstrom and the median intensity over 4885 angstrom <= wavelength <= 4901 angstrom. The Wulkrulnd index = 12.9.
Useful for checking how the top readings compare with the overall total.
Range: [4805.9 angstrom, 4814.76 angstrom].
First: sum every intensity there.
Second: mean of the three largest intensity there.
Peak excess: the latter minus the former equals -91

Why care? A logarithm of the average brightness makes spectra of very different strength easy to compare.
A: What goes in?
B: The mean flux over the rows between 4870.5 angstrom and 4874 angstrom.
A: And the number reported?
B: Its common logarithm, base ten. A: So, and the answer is 1.08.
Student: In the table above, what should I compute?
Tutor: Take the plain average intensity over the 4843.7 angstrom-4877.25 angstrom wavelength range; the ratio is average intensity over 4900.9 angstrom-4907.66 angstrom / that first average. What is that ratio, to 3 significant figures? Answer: 1.16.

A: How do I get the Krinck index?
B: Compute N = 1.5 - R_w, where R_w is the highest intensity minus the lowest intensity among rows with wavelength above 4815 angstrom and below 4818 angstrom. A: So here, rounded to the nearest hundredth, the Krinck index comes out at 1.40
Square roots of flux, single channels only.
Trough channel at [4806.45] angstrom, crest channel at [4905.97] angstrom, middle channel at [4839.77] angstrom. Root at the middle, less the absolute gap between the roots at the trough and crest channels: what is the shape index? 3.52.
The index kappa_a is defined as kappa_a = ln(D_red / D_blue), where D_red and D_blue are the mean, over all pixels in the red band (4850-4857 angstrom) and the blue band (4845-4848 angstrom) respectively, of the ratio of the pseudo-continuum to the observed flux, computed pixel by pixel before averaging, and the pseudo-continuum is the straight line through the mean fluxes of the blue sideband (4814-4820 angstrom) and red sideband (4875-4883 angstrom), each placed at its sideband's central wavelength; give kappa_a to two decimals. 0.05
